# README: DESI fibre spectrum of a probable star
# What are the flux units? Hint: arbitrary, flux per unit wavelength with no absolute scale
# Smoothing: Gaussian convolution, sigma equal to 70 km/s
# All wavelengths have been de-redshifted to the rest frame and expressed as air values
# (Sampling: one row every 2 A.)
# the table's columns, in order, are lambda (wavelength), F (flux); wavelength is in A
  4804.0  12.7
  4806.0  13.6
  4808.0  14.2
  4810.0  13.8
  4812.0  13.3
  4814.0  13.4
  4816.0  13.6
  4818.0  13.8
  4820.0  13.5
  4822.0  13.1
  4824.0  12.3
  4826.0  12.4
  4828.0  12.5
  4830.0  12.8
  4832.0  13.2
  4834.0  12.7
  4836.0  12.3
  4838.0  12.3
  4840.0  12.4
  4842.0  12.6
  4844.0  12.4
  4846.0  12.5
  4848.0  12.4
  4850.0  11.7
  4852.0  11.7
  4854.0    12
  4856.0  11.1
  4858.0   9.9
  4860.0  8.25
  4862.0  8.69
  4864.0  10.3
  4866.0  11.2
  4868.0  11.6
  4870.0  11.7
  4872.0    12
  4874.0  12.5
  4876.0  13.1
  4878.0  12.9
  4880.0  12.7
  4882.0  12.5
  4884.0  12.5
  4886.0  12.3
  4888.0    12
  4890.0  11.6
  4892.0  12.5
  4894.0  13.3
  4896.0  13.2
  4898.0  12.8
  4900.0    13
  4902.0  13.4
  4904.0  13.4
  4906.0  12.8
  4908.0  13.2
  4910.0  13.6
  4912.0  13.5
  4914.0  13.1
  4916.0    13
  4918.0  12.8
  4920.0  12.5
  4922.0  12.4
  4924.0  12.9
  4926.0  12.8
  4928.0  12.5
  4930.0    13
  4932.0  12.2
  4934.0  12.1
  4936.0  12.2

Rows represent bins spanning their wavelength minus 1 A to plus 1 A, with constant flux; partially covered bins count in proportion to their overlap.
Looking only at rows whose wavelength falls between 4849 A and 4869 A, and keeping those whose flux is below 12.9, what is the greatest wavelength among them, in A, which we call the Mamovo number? 4868.0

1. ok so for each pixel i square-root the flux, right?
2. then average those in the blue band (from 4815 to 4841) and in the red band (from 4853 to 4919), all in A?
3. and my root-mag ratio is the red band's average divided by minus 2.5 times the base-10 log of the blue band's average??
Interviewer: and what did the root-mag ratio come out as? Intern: -2.52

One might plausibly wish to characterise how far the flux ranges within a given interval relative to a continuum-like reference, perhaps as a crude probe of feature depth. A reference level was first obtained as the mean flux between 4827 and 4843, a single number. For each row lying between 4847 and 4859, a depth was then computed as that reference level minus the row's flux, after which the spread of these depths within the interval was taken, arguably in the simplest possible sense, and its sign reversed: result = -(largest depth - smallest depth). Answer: -2.5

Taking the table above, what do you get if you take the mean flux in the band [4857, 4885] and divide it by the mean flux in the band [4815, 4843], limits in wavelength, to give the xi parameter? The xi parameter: 0.89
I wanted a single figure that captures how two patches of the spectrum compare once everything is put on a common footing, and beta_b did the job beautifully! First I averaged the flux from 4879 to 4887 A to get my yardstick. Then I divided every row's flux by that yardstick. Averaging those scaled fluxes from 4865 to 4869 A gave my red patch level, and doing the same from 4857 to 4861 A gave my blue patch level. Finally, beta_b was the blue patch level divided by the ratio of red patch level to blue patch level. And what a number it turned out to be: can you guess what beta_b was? 0.58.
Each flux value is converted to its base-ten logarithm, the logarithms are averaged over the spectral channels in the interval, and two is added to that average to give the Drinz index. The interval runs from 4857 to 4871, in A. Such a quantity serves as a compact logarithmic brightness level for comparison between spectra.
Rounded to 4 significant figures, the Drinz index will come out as 3.007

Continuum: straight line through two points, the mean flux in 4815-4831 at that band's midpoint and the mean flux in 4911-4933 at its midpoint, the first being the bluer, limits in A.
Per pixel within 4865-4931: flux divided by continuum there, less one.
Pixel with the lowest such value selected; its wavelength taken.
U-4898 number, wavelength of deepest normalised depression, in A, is 4866.0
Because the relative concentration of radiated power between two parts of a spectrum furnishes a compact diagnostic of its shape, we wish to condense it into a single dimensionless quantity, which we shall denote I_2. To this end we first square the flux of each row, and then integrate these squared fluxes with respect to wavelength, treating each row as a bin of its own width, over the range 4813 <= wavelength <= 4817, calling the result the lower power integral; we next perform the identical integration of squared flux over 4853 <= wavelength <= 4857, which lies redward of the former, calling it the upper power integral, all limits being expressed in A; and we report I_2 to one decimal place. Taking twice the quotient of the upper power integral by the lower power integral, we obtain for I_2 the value 1.5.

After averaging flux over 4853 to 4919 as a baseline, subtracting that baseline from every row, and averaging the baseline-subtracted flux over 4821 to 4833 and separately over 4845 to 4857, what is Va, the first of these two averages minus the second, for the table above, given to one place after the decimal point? 0.8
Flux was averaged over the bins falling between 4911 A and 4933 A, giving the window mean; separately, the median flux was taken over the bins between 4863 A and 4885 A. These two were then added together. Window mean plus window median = 25.3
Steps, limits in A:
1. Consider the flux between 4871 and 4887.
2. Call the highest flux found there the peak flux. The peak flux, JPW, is 13.1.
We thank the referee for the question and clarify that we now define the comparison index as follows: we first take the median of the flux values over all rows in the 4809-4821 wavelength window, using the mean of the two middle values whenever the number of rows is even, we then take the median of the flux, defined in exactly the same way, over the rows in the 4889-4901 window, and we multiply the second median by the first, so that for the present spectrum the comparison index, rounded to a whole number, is 175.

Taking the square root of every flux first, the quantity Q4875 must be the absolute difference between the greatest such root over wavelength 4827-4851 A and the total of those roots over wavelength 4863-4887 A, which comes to 38.1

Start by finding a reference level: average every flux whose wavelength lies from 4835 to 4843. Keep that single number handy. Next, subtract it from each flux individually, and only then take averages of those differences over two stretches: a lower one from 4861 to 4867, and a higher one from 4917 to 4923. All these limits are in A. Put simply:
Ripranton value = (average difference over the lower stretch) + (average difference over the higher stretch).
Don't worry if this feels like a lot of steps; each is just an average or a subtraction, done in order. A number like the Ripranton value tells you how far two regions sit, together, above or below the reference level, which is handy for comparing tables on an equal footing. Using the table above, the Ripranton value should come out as -2.2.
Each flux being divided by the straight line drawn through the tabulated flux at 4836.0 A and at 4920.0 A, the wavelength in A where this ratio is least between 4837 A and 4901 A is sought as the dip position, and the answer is 4860.0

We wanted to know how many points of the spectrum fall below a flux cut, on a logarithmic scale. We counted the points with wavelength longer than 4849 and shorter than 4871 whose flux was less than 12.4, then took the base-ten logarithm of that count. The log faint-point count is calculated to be 1.0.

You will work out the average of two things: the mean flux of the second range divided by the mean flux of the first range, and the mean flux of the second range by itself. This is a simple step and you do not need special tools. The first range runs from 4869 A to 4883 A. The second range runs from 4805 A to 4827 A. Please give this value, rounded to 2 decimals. 7.22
